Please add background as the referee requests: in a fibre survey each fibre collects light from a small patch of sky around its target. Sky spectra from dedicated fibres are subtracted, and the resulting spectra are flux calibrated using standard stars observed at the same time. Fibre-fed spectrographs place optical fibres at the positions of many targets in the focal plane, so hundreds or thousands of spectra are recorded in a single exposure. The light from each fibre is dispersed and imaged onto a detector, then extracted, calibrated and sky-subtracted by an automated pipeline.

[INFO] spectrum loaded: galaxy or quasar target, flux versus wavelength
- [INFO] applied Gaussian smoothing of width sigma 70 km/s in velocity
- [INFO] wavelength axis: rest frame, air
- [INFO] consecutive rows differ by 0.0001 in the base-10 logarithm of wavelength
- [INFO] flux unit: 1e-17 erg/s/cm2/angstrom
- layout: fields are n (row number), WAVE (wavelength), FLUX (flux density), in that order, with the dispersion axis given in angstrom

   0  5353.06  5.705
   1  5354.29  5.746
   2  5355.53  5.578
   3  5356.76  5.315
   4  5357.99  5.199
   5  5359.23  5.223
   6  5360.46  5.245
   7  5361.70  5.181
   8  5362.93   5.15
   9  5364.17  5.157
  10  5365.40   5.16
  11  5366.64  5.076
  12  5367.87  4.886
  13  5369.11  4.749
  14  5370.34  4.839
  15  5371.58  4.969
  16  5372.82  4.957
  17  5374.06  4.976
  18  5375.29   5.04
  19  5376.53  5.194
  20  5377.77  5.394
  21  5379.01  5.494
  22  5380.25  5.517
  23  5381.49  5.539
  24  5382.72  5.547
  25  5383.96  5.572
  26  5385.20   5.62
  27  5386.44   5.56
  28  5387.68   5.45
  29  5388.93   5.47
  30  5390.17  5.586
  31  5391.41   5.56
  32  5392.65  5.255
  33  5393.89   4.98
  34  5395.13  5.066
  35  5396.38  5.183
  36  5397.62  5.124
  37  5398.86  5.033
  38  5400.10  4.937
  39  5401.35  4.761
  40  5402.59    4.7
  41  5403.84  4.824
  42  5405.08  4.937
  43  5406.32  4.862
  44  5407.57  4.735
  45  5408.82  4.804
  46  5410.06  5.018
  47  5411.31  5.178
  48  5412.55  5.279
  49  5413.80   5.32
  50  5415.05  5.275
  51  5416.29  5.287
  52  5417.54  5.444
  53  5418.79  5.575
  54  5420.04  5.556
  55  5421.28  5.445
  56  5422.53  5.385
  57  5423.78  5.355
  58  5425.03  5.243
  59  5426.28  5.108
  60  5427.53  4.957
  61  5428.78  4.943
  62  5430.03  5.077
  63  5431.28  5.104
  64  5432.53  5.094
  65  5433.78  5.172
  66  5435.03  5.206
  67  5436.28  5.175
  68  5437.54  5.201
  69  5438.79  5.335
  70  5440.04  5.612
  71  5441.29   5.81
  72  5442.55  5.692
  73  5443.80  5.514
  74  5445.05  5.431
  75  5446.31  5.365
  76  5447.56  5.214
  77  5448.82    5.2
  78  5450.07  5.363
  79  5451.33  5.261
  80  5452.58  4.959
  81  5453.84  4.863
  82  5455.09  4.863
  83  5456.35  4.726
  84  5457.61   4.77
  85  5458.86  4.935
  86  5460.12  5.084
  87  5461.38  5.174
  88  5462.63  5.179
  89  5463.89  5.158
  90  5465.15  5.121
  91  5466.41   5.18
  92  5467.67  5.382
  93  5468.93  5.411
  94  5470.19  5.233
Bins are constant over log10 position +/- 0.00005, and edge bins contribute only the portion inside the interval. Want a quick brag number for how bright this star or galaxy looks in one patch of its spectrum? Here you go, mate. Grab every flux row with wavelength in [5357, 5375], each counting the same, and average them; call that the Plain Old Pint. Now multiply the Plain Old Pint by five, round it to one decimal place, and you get 25.3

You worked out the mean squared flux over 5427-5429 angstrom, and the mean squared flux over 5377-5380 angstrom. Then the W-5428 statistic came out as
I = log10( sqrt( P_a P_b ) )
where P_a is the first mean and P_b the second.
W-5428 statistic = 1.43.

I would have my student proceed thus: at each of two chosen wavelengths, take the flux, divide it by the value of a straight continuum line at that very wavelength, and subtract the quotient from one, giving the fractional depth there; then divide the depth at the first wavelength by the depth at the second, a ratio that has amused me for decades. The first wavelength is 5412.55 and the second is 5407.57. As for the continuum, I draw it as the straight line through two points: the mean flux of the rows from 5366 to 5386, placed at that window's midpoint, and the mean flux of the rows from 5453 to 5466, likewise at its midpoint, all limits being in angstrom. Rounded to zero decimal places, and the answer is 0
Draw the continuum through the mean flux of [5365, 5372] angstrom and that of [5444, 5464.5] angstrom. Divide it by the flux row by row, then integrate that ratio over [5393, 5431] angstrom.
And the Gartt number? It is 37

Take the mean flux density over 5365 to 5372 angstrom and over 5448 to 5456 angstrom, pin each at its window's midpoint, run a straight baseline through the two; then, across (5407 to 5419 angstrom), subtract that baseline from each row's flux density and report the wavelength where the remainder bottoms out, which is 5407.57 angstrom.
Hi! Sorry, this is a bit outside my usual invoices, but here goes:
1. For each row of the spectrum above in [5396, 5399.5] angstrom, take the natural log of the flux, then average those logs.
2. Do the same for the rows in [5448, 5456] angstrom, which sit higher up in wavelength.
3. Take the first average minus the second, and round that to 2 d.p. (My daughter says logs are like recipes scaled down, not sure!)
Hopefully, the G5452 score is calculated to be 0.01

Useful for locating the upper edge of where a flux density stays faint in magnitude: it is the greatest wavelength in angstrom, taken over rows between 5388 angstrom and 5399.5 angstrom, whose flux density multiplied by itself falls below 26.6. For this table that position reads 5398.86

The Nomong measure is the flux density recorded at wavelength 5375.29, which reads 5.04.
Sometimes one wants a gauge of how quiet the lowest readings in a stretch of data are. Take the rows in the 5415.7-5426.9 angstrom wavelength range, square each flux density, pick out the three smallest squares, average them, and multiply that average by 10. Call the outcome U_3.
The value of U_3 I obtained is 272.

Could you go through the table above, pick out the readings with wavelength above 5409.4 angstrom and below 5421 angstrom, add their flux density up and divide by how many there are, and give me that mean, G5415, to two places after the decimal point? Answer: 5.33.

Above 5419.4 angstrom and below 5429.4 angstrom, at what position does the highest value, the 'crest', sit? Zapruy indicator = 5420.04 angstrom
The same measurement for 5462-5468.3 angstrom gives 5467.67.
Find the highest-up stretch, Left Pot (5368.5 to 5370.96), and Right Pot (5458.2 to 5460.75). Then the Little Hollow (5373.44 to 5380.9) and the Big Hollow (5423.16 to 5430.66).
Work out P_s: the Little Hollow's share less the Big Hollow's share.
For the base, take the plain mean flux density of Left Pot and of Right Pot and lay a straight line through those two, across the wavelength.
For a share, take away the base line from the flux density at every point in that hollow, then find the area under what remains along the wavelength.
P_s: 2.0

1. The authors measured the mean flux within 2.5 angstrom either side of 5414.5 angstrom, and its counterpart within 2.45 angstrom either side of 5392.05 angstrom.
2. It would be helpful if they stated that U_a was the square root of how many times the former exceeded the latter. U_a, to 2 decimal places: 0.99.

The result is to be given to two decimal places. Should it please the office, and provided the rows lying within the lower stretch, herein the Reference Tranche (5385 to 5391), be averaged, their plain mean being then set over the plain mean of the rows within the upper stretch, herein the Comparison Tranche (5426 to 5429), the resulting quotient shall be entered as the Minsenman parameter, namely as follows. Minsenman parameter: 1.11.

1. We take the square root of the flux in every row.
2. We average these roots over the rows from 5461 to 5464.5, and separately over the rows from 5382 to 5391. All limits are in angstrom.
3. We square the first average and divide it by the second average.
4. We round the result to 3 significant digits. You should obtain 2.20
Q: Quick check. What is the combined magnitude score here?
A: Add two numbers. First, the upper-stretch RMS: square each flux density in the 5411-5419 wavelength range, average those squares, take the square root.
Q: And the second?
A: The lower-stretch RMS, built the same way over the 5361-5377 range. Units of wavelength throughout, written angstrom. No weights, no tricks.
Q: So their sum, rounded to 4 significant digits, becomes 10.37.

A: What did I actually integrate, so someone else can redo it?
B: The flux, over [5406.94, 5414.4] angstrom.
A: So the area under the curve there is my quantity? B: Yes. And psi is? 38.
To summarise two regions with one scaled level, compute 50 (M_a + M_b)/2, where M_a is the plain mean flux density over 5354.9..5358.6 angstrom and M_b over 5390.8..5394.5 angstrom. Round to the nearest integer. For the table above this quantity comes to 266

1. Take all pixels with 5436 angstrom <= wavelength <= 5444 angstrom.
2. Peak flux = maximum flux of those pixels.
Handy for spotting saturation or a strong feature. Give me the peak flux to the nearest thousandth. 5.810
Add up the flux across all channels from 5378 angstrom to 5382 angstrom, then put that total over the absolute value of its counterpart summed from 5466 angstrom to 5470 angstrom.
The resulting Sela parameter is 1.04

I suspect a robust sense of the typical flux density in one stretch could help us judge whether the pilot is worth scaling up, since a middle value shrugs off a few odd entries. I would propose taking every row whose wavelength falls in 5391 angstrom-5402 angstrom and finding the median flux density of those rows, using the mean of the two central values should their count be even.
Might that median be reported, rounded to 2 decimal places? 5.07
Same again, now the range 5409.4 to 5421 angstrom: 5.29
